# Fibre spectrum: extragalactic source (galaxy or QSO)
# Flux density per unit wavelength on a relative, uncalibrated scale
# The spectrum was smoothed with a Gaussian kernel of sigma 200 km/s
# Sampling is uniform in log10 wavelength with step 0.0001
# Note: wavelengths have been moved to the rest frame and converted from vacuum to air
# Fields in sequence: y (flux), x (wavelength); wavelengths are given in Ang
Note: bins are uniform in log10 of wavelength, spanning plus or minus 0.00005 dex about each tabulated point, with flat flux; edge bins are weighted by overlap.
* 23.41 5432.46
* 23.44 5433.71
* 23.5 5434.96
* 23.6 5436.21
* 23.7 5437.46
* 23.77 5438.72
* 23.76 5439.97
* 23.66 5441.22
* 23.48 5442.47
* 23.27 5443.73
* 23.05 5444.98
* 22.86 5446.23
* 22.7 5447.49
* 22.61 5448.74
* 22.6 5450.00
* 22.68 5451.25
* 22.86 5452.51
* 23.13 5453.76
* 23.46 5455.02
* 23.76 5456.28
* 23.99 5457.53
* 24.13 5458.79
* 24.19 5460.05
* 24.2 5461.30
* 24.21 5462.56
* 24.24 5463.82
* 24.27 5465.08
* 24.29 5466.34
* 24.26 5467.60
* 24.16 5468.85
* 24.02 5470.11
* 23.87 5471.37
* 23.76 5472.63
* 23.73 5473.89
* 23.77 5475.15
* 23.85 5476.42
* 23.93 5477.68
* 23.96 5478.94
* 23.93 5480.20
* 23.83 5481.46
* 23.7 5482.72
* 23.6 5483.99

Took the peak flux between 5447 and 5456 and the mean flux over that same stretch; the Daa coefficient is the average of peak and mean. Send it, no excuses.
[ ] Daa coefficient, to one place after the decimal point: 23.2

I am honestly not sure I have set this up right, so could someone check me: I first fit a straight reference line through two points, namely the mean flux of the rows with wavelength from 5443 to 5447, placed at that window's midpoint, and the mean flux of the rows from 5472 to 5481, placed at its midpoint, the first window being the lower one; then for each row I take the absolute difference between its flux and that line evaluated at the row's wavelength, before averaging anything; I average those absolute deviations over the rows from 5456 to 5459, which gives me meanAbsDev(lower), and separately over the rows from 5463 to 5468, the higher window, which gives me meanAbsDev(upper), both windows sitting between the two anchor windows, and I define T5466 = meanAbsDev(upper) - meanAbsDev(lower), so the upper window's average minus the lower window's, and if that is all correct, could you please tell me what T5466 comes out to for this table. 0.10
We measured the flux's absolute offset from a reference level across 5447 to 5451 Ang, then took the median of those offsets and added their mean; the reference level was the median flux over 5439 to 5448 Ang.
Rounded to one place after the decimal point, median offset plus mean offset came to 1.3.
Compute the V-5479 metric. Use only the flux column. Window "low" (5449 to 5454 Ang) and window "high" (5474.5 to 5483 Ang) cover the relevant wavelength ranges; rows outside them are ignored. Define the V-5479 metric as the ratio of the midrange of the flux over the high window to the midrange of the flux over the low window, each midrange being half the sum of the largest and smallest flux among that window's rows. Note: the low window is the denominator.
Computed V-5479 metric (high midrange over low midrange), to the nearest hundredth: 1.04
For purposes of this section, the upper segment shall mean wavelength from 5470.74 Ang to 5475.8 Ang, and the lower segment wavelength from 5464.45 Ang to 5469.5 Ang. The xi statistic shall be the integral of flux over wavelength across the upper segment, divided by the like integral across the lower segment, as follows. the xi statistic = 0.98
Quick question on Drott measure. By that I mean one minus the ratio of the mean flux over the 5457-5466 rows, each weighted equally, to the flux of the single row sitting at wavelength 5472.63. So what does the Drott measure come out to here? -0.017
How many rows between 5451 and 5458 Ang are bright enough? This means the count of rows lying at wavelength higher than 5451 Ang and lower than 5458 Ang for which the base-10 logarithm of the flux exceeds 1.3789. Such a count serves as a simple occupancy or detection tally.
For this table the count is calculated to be 1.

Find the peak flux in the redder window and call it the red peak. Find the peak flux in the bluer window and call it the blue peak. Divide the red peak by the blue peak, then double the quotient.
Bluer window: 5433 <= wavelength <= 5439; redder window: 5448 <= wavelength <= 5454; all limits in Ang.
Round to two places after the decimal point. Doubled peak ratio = 1.95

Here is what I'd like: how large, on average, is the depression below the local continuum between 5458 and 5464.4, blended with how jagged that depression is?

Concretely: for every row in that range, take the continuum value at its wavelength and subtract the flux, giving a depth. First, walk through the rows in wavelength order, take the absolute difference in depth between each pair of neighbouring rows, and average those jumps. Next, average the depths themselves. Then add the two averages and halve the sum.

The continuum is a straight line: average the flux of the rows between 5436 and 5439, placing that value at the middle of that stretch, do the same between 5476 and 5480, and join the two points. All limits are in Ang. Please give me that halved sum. -0.2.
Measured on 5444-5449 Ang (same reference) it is 0.5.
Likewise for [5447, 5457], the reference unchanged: 0.5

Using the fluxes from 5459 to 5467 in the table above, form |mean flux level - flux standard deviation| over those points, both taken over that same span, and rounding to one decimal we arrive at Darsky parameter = 24.2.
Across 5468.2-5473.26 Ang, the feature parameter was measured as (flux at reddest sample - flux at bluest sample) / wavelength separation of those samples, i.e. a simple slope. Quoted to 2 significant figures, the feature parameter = -0.11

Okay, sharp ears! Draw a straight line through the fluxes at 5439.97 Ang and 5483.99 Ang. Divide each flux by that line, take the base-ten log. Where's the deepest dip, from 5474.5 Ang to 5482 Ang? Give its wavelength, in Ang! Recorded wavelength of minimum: 5475.15 Ang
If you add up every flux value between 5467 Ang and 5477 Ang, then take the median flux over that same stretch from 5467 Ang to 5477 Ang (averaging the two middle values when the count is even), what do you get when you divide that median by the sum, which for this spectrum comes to 0.12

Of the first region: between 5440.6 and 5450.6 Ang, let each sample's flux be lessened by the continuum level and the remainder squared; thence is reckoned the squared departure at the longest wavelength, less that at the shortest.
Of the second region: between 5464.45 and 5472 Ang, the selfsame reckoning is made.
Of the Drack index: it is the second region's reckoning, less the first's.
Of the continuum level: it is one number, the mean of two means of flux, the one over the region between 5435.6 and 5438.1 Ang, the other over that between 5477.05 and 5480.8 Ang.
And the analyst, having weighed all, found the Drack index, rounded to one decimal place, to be -1.6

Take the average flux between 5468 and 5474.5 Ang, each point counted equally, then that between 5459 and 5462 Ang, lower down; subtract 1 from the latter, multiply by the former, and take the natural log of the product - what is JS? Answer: 6.32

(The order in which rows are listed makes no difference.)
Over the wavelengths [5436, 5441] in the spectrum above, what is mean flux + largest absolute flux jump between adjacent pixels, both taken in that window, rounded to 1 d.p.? 23.8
